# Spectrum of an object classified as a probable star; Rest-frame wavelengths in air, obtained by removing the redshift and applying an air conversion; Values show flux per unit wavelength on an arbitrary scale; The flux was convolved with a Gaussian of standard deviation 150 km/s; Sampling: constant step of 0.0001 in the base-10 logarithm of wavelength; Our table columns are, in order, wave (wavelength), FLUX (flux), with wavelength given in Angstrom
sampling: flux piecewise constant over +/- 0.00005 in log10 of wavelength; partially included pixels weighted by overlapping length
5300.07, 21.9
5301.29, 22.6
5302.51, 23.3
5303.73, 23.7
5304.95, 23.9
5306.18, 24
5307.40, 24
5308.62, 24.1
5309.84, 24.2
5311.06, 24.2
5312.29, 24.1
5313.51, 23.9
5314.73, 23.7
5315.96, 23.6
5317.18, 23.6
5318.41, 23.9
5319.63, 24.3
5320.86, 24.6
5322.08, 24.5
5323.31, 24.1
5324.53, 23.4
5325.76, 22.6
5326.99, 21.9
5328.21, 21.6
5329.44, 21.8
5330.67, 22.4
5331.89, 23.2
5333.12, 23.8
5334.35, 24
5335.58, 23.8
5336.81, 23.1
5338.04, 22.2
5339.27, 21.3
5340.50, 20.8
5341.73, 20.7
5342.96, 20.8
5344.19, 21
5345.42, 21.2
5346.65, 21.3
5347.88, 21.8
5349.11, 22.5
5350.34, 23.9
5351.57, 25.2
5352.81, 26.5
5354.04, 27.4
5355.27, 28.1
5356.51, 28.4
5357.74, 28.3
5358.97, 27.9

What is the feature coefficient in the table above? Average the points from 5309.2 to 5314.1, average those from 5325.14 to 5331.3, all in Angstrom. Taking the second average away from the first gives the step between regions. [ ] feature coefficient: 2.0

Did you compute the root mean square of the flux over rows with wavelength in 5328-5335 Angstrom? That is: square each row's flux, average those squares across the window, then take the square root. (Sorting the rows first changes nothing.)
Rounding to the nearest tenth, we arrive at 22.8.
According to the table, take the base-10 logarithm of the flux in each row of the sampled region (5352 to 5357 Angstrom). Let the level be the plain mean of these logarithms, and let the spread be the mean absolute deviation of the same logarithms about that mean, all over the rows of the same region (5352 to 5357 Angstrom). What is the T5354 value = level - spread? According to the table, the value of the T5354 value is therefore 1.43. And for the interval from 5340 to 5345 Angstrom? 1.32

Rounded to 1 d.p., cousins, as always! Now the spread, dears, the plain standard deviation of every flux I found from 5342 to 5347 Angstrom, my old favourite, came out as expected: 0.2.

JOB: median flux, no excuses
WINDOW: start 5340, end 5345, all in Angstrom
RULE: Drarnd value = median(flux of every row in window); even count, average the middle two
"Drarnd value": 20.8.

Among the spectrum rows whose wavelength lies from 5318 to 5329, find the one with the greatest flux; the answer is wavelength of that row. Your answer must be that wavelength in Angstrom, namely 5320.86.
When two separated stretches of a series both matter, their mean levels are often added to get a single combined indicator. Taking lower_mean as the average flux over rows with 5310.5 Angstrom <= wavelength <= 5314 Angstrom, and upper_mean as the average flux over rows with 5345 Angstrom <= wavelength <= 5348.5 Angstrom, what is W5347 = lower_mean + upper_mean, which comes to 45.5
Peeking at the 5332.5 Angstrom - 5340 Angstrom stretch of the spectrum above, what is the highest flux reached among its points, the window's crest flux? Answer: 24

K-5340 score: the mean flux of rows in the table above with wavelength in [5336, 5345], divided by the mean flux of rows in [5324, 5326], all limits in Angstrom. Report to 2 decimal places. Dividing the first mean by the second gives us 0.93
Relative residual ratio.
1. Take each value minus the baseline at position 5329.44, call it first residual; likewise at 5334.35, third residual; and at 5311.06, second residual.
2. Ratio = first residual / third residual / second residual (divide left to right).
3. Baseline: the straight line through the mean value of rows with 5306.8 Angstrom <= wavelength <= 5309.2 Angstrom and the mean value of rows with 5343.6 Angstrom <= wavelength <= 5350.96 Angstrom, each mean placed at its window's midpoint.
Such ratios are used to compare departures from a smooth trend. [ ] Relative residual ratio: -3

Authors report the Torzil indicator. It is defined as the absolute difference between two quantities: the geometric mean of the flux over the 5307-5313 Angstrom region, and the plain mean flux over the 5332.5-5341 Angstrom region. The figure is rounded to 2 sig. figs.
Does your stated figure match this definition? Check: 1.4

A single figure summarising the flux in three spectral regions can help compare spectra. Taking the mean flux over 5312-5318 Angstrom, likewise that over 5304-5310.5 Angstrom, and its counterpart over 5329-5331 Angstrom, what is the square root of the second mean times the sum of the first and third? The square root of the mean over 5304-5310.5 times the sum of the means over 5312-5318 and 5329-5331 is 33.2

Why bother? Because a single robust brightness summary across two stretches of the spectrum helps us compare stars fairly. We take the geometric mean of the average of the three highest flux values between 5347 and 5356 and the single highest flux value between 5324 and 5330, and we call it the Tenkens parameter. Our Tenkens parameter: 25.3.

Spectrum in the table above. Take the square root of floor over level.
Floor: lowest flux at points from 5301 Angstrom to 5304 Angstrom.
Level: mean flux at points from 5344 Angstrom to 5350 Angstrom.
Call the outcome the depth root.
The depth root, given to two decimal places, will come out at 1.02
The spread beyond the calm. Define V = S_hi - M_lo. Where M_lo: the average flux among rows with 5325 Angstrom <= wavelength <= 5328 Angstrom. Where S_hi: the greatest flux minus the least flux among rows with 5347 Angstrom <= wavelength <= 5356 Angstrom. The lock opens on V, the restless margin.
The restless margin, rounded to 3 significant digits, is -15.9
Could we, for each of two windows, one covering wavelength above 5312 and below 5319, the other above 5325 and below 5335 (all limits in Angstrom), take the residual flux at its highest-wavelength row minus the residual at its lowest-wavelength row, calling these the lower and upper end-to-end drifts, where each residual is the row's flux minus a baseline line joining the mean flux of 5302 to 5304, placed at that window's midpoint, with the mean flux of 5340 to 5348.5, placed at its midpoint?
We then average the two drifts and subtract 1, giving 0.0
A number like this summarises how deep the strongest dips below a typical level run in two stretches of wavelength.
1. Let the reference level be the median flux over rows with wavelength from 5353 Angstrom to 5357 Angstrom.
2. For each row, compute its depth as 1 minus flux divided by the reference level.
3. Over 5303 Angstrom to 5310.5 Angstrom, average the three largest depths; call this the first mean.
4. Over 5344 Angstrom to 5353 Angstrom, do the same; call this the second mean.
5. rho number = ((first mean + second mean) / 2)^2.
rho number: 0.039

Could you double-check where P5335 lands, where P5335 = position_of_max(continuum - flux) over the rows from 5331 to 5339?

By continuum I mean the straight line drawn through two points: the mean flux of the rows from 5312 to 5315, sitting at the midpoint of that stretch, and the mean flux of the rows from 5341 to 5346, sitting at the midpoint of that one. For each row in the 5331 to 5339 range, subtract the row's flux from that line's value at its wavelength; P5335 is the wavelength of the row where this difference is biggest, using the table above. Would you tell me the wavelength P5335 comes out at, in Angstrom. 5338.04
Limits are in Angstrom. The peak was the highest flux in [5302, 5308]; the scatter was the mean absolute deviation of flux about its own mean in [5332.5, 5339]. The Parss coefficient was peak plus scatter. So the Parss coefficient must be 24.6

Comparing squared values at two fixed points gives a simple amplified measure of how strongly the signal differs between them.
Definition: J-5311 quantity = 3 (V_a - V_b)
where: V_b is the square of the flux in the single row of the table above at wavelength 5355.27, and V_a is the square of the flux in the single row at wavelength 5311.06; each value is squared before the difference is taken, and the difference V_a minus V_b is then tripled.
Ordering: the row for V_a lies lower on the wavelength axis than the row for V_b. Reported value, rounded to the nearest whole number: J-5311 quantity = -612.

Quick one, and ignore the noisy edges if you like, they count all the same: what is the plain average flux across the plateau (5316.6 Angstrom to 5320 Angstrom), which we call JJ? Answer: 23.9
